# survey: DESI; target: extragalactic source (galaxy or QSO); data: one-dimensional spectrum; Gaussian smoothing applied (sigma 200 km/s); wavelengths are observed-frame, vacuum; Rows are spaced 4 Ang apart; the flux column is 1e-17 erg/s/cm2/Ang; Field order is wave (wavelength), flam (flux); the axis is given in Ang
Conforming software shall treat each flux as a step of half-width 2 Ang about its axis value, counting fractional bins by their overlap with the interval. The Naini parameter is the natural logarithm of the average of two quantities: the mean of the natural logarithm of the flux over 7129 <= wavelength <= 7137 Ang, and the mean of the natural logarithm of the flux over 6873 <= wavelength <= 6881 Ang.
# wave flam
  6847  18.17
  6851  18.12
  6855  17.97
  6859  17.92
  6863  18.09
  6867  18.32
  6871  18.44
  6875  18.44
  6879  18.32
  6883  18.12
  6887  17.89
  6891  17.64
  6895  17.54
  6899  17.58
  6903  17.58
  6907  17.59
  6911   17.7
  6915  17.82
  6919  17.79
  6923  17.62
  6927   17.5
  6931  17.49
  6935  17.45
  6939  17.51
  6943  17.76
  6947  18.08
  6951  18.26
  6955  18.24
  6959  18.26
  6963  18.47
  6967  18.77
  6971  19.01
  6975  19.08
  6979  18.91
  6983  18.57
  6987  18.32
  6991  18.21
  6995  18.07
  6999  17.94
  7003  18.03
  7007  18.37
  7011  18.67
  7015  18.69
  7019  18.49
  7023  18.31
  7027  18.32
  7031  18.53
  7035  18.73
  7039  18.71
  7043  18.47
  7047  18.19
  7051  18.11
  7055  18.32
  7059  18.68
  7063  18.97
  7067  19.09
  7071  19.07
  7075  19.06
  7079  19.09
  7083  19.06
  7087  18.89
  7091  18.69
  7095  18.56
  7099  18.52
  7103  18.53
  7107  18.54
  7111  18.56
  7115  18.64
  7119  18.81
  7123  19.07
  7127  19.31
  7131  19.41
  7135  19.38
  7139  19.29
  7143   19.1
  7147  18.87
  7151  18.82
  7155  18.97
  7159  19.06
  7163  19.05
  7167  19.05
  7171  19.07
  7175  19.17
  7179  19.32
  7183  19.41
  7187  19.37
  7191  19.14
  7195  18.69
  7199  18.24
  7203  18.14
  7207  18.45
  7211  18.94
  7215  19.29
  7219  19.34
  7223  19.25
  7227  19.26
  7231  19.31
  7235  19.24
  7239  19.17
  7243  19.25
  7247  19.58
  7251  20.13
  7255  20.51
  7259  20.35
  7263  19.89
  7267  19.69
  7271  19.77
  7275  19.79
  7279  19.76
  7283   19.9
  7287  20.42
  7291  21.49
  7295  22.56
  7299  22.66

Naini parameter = 1.08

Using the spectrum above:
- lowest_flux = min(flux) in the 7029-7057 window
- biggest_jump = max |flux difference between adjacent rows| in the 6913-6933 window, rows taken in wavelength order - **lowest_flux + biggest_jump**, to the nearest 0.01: 18.28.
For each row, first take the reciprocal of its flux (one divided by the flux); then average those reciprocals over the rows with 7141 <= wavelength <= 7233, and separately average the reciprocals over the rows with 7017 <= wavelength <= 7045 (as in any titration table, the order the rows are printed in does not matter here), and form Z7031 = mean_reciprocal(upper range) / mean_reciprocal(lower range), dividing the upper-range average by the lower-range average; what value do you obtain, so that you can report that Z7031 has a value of 0.97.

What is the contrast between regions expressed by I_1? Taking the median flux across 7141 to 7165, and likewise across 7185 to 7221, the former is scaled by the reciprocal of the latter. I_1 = 1.00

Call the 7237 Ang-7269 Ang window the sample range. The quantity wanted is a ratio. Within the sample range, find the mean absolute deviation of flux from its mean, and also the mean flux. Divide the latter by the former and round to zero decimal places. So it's 50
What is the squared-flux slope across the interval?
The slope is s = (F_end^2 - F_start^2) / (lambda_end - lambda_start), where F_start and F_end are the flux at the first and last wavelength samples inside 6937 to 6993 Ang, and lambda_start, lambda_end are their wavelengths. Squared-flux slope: 0.48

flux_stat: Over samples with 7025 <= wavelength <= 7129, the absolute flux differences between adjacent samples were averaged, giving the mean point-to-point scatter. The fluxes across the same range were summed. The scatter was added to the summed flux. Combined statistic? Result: 487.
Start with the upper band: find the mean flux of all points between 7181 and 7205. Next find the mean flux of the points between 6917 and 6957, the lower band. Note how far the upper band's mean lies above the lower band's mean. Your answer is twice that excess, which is 2.1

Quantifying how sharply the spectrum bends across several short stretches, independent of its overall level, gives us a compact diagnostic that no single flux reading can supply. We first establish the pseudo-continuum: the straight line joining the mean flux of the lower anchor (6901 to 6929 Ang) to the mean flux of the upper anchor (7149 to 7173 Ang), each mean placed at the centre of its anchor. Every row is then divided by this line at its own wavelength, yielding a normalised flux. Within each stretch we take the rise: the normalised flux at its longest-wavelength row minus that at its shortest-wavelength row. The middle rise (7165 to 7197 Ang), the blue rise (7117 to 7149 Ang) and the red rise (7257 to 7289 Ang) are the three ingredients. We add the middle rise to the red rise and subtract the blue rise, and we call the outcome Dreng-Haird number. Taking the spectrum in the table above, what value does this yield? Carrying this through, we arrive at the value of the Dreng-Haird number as -0.026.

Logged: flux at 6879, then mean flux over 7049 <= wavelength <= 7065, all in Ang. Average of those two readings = 18.4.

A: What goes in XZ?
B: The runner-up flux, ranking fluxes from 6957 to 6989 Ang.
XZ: 19.01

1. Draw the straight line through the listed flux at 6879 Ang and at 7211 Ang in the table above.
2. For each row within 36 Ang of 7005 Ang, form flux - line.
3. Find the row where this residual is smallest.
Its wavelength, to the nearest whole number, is 6999 Ang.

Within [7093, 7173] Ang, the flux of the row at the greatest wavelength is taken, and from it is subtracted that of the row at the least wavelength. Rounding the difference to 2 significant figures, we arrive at 0.51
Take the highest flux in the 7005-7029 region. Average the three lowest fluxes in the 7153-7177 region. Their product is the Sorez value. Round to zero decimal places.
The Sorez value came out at 356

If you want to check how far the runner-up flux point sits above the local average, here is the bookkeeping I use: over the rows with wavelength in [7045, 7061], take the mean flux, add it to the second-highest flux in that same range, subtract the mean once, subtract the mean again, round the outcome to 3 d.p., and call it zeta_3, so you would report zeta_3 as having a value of -0.005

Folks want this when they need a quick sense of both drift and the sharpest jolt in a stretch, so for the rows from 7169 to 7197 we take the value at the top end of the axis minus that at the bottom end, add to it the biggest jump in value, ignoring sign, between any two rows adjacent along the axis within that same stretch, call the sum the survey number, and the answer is 0.07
